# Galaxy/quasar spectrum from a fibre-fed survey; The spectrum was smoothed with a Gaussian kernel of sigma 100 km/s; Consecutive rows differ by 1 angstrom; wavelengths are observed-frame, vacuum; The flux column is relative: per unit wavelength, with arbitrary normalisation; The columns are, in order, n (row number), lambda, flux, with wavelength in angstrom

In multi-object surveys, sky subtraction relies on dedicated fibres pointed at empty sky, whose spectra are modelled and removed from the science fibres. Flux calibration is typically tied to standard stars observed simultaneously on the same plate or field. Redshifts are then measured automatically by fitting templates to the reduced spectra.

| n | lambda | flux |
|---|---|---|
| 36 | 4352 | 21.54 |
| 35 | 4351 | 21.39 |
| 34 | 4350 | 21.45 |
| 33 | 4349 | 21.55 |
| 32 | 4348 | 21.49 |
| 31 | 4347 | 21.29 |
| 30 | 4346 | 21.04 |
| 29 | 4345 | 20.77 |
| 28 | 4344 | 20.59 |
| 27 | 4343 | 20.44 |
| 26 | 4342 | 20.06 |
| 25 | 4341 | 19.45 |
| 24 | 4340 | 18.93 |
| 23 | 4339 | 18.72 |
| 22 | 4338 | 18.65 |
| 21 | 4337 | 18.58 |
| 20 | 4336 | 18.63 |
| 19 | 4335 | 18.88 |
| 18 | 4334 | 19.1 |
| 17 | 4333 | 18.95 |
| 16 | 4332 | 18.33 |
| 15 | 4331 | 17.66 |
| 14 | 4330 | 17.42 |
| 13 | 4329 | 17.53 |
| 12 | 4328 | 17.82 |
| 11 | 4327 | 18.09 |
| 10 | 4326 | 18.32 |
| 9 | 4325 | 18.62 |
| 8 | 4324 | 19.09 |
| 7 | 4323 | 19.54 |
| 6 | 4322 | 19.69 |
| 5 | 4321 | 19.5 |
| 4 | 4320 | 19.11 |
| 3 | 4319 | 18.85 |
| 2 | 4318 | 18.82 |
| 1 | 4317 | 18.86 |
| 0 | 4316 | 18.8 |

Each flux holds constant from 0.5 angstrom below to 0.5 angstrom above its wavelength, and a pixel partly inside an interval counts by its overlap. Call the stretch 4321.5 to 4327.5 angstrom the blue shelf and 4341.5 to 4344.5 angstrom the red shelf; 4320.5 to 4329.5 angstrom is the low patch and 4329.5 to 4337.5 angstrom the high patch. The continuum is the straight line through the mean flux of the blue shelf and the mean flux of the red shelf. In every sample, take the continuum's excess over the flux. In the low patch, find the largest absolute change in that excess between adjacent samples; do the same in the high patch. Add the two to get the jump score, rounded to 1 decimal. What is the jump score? 1.1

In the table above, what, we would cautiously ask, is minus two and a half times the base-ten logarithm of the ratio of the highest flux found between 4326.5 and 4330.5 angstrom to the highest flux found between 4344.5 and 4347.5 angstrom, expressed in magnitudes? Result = 0.18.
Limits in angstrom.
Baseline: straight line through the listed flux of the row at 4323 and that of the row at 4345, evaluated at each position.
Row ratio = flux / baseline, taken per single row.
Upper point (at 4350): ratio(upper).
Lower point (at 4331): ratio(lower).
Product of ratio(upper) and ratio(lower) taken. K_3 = 0.900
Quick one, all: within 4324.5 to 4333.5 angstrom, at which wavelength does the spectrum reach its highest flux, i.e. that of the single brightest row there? 4333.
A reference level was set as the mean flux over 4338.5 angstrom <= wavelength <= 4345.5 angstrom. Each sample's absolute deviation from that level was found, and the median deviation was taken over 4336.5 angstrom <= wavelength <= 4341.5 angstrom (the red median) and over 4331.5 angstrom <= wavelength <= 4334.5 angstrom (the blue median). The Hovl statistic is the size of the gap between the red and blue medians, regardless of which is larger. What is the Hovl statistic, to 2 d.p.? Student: 0.23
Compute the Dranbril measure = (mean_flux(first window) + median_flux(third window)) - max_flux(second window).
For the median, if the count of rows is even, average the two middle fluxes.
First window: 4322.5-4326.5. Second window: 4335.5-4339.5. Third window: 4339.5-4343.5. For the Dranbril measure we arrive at 19.9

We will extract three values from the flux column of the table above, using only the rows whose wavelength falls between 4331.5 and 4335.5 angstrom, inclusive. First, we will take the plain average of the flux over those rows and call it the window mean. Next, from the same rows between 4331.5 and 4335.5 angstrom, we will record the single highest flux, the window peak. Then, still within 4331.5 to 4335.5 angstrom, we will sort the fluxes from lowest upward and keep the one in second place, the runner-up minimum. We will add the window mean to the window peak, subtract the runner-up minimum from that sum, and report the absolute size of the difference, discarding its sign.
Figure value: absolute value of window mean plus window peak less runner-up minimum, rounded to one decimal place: 19.0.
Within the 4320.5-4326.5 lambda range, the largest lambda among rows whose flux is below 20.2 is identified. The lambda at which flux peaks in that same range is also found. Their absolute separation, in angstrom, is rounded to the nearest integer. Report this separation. 4 angstrom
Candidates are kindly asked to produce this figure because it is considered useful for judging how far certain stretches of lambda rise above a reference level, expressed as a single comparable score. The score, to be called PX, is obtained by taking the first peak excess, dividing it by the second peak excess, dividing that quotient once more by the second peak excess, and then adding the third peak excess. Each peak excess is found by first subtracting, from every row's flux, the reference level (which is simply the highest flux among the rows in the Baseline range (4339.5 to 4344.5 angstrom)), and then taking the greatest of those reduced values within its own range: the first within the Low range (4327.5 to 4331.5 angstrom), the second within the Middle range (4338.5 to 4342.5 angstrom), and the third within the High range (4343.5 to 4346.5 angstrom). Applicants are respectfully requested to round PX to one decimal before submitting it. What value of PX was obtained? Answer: -9.4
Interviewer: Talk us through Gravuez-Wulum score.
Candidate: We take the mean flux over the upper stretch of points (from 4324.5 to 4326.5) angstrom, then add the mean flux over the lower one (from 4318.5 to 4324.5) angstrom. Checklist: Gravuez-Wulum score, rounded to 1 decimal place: 37.8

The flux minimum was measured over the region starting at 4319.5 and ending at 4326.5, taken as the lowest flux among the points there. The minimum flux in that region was 18.32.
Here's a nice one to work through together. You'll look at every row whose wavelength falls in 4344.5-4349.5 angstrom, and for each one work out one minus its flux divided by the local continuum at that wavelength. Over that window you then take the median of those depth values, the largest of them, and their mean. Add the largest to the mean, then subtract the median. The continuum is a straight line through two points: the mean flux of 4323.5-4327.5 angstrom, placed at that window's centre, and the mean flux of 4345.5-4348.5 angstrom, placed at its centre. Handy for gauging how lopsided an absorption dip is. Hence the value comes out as 0.01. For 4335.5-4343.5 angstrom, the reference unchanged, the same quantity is 0.07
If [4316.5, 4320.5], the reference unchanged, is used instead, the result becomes -0.07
